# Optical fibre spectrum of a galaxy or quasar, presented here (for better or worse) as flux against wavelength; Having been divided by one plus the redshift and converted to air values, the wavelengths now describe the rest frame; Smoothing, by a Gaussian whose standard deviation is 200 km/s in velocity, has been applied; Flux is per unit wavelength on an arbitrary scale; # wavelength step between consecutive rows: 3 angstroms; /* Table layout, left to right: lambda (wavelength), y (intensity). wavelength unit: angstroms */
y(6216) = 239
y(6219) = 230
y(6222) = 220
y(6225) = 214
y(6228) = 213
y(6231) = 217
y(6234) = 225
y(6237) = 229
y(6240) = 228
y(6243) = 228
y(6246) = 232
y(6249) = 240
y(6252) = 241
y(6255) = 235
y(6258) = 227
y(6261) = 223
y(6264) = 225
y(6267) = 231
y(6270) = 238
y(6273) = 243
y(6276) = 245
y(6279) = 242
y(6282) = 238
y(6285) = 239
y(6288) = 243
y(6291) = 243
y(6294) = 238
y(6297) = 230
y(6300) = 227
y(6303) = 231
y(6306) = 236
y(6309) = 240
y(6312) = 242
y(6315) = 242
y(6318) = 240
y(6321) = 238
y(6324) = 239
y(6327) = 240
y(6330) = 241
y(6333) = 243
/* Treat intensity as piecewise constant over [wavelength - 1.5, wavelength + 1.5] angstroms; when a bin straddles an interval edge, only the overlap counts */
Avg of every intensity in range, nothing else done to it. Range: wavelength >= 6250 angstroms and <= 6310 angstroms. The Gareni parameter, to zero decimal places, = 236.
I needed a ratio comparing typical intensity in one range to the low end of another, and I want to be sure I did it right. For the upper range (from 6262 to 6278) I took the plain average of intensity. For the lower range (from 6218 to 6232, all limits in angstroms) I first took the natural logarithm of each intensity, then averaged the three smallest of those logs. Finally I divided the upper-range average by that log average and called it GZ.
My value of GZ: 44.0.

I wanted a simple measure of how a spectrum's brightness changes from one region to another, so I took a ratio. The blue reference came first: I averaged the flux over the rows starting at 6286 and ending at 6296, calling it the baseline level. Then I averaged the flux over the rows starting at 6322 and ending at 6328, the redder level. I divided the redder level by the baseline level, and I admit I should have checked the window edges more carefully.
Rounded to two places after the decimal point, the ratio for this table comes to 0.99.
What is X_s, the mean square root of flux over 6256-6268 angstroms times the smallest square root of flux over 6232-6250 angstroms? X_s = 226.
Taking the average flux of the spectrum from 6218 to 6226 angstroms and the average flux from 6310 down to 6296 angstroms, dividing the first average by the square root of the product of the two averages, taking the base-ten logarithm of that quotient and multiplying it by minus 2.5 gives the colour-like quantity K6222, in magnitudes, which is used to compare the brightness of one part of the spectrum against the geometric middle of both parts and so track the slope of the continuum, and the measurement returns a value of 0.027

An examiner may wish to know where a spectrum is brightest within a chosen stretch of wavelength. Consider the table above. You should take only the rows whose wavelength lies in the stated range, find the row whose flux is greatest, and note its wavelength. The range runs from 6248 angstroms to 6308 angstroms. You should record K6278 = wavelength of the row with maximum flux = 6276 angstroms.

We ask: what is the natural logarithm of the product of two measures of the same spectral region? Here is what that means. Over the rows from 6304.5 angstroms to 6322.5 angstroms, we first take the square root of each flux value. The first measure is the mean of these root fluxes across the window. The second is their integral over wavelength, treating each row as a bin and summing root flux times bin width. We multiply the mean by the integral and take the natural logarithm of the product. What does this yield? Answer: 8.37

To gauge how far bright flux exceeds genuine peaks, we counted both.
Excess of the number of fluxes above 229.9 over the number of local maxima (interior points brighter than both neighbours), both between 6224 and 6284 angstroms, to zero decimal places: 7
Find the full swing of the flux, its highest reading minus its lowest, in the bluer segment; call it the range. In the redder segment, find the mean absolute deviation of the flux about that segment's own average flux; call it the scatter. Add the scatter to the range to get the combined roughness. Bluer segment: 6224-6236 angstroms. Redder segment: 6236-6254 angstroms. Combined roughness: 17.0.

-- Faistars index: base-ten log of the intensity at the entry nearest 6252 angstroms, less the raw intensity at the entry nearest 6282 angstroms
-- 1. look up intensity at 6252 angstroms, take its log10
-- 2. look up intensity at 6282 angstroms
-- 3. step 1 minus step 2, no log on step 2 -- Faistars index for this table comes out -236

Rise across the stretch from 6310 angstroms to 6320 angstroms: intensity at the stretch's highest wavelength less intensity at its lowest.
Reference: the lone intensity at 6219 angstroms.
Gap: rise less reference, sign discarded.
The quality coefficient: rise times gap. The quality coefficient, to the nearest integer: -464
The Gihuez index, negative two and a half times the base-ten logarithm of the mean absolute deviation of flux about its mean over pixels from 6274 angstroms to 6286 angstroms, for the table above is -1.0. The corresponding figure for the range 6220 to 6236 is -1.4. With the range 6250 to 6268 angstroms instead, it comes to -1.8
